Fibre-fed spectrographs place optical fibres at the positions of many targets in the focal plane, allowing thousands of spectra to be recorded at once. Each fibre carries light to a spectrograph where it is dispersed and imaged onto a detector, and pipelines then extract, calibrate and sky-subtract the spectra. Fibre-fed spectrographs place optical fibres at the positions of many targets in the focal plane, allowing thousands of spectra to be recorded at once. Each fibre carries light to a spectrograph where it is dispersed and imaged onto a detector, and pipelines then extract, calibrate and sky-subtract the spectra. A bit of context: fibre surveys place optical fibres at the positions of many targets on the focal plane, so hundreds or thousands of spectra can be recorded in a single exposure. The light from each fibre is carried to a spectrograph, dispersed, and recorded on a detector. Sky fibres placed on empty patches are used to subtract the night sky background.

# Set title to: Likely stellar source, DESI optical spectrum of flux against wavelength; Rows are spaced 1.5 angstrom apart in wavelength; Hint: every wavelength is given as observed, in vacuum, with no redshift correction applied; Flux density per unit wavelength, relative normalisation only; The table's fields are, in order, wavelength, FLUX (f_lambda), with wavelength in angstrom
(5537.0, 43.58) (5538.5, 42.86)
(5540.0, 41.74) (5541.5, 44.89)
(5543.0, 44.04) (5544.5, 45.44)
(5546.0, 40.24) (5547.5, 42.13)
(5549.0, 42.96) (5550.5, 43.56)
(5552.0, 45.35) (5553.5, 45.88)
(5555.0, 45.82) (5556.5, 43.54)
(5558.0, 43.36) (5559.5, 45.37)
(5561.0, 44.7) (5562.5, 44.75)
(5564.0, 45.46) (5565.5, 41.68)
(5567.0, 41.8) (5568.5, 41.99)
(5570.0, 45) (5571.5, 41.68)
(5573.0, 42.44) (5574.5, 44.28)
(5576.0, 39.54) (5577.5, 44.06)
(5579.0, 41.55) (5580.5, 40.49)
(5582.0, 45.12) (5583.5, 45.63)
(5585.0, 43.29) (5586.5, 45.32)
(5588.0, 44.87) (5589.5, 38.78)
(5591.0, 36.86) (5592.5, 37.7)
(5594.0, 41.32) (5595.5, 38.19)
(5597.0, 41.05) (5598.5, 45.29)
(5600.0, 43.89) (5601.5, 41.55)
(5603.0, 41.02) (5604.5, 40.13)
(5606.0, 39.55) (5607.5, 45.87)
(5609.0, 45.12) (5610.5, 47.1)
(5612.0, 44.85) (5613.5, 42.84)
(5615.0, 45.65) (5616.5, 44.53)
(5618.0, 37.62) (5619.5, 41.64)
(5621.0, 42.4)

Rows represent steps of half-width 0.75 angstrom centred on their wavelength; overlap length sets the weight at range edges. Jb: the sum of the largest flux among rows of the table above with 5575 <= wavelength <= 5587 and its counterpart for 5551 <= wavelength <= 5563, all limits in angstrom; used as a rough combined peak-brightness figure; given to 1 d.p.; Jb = 91.5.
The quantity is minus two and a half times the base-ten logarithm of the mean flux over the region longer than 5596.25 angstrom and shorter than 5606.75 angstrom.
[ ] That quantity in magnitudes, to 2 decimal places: -4.05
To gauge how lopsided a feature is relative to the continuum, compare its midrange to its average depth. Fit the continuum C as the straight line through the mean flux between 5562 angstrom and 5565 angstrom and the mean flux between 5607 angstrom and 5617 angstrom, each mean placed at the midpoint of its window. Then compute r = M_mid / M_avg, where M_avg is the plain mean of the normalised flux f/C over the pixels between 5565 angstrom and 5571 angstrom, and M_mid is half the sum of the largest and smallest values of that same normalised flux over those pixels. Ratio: 1.017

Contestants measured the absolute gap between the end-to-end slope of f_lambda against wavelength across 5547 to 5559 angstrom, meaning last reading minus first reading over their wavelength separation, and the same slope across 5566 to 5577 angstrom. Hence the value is 0.37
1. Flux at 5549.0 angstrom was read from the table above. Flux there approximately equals 42.96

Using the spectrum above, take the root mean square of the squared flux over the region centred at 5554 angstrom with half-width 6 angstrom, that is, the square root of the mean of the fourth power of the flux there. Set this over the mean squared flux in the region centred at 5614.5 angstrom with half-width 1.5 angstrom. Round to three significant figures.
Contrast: 1.01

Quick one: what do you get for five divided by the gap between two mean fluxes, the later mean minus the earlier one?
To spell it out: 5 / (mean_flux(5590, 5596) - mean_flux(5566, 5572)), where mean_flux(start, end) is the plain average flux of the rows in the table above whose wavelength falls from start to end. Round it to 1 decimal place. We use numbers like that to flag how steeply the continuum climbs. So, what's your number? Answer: -1.2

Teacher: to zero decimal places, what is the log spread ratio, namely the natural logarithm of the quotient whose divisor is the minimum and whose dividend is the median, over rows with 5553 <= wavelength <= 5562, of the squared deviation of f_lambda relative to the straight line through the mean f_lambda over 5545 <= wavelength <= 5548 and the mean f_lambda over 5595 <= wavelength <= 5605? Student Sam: 1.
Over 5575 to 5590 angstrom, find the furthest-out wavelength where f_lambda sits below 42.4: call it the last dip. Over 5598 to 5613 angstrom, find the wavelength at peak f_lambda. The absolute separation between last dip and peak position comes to 21 angstrom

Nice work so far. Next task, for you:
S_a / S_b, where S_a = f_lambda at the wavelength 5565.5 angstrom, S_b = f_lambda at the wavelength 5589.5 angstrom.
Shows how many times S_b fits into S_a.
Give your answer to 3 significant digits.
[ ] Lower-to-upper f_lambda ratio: 1.07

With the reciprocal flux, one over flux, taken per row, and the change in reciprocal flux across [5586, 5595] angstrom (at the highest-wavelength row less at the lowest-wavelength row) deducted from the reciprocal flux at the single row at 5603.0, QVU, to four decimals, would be 0.0222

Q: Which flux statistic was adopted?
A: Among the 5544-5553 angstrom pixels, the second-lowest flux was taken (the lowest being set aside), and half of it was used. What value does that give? 21.1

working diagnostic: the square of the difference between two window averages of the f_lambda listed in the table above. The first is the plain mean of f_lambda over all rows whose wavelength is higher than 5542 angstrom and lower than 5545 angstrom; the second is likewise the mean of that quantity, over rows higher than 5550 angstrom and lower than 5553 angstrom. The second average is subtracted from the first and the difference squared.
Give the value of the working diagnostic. 0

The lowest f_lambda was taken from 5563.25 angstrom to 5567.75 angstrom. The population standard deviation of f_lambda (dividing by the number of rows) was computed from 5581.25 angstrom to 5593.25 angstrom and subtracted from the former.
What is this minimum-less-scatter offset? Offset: 38.2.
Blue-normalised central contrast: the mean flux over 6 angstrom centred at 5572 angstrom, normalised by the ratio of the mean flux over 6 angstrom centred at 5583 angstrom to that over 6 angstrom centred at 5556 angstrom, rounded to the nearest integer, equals 44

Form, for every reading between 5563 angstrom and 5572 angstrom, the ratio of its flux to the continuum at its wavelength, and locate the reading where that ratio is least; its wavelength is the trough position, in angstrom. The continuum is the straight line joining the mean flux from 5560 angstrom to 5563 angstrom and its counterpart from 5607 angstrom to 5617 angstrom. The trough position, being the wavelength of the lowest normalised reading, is 5571.5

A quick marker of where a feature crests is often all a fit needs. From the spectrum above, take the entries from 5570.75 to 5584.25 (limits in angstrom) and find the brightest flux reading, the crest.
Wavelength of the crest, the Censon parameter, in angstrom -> 5583.5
